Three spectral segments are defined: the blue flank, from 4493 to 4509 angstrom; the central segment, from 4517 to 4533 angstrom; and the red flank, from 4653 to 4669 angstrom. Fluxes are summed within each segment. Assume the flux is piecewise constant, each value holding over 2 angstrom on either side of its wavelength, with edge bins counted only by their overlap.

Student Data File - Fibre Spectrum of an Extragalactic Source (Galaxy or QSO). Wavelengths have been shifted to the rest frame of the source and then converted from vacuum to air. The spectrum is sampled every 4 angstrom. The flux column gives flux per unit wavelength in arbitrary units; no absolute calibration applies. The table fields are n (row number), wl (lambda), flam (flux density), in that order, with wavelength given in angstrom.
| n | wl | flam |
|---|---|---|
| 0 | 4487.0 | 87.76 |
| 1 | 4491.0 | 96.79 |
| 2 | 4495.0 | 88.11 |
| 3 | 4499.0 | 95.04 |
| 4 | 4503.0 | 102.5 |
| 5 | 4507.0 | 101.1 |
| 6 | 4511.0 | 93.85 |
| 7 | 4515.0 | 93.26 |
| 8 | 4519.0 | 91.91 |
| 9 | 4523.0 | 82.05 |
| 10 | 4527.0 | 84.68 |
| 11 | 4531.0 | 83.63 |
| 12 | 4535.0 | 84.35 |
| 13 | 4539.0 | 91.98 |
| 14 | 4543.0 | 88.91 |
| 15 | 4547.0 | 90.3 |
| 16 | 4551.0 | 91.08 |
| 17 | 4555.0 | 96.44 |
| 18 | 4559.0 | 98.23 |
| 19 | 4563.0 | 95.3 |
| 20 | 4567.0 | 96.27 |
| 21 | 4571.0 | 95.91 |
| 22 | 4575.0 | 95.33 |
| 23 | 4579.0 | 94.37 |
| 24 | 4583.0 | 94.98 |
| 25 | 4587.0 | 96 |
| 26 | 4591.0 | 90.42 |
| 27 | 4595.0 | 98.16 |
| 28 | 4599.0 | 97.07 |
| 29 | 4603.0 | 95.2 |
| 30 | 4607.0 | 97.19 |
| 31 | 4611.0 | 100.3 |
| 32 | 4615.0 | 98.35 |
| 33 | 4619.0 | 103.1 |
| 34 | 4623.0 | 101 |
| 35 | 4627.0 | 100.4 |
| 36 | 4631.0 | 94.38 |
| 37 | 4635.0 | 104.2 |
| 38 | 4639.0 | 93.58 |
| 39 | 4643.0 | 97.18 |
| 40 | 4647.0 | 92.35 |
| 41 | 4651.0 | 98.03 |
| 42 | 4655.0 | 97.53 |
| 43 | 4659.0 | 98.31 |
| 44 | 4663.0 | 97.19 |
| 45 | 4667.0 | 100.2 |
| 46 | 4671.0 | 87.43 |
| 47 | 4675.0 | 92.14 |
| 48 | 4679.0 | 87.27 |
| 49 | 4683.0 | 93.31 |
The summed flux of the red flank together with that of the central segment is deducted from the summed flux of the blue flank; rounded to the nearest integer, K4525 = -349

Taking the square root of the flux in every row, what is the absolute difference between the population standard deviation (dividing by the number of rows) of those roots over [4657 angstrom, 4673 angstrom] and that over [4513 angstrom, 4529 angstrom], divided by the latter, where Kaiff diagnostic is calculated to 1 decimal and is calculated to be 0.0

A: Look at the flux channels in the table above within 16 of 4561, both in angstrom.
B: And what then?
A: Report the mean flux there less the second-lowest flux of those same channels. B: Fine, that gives 3.78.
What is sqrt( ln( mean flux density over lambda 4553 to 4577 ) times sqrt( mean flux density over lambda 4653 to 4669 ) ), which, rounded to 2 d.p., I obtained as 6.73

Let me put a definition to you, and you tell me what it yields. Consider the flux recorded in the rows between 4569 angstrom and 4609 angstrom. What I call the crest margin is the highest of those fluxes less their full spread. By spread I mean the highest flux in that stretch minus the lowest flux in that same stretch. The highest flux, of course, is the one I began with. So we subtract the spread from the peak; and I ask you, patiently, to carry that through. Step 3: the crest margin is 90.4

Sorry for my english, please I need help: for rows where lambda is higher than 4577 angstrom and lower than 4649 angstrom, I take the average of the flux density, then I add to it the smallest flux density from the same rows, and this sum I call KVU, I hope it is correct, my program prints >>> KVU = 188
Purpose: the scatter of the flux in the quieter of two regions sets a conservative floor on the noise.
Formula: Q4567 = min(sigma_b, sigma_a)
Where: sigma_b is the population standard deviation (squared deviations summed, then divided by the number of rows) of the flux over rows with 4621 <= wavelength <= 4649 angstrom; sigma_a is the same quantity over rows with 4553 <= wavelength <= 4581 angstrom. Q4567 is 1.1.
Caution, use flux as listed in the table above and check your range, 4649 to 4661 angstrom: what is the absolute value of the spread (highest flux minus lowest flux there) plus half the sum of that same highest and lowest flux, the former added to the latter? 99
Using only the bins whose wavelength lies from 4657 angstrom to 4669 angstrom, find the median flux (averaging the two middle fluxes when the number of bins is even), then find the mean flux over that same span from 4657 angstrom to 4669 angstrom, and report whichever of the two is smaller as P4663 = 98.3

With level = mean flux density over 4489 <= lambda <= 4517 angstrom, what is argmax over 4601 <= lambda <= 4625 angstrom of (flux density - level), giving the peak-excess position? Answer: 4619.0 angstrom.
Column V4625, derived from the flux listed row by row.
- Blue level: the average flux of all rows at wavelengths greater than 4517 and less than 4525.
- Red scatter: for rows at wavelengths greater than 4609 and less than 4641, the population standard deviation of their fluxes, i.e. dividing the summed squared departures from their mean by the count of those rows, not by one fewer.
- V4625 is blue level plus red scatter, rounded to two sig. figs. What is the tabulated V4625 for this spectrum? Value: 91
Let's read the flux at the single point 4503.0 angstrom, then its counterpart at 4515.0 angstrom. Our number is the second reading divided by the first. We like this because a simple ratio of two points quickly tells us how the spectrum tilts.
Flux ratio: 0.91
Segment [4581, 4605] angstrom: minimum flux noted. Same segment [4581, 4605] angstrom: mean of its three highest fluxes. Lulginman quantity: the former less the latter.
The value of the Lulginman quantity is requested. -6.7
